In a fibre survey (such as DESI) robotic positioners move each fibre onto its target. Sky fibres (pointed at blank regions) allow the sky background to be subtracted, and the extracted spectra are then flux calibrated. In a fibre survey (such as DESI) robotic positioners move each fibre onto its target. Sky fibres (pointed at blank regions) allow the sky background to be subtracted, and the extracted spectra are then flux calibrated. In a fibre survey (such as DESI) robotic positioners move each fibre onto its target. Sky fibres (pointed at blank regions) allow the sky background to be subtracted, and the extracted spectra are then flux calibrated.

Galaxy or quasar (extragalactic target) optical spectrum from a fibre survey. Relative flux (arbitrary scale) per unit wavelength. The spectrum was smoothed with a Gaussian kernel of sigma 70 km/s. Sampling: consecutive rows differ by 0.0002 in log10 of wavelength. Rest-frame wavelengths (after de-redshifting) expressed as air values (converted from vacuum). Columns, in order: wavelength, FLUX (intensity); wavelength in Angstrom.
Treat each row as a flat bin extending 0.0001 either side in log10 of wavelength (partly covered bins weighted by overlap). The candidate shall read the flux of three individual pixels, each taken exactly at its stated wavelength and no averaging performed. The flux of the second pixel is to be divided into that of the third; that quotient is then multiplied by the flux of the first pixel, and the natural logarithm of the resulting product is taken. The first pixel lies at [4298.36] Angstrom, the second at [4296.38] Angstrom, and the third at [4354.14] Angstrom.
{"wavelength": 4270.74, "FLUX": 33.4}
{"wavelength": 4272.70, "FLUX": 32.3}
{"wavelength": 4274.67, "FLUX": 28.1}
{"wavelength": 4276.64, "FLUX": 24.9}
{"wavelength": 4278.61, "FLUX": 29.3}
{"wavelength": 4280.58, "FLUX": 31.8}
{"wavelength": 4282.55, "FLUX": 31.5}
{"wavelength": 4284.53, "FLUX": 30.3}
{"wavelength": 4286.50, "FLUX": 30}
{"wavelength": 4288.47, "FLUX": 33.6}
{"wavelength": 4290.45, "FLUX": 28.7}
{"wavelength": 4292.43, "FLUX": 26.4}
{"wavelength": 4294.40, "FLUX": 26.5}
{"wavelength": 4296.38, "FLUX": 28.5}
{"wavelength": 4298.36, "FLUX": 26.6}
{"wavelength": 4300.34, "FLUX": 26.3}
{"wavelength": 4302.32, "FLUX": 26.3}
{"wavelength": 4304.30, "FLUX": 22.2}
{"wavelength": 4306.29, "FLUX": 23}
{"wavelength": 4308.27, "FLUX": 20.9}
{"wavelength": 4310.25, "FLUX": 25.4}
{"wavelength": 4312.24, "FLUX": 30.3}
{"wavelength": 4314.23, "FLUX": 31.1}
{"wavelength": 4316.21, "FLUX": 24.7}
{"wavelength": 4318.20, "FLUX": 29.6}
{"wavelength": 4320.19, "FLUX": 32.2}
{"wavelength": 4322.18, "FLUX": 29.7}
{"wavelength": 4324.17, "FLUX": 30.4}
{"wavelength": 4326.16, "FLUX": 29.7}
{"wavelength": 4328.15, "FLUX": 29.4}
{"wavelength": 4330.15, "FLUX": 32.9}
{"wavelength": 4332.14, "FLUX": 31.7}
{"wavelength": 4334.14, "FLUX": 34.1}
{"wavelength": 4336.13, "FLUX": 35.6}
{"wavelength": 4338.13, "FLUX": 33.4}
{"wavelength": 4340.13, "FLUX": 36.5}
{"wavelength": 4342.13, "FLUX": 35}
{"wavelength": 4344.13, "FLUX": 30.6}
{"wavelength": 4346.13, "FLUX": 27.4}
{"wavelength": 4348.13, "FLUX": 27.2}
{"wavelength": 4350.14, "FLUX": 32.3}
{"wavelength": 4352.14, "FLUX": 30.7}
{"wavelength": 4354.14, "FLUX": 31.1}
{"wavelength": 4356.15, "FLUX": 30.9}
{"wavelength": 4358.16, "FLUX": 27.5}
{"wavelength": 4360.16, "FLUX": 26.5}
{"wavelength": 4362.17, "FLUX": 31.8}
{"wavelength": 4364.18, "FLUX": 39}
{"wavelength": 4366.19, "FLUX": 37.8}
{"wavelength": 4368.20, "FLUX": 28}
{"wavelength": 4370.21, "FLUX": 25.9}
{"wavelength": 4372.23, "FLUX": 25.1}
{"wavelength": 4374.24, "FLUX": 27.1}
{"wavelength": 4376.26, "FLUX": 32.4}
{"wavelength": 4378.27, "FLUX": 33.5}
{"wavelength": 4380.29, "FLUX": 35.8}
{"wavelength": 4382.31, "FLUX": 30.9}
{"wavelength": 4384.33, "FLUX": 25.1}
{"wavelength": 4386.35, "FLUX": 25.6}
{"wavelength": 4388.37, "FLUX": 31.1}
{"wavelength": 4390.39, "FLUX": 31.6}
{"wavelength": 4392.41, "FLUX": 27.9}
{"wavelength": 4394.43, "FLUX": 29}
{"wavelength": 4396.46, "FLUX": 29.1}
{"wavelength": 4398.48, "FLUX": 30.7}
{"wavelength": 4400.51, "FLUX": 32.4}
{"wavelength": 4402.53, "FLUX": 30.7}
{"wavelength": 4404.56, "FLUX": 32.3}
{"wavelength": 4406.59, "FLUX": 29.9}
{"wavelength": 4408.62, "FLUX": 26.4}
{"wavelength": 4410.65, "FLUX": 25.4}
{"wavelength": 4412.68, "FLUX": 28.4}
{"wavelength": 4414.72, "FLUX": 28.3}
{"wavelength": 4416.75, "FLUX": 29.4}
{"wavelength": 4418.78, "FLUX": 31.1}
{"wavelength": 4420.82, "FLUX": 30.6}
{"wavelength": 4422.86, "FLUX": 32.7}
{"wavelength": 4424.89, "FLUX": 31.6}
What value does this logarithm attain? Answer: 3.4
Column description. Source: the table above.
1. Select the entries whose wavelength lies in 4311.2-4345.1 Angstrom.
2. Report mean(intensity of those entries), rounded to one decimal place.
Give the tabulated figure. 31.6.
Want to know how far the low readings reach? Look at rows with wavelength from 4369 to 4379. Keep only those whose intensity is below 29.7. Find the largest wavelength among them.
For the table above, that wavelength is 4374.24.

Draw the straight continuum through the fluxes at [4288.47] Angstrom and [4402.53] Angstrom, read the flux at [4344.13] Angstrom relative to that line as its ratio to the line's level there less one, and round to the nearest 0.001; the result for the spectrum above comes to -0.049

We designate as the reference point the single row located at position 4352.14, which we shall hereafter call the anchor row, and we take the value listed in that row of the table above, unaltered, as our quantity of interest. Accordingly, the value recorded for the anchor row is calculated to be 30.7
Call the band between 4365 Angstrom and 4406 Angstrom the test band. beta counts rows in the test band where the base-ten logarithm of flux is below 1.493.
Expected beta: 13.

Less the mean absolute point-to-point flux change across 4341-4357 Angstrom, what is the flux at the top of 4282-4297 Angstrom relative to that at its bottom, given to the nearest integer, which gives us -5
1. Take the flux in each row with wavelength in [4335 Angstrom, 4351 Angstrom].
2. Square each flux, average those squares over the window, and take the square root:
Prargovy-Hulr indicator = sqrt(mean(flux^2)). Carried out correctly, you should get 32.4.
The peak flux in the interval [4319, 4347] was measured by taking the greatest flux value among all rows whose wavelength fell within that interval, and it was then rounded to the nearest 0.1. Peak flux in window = 36.5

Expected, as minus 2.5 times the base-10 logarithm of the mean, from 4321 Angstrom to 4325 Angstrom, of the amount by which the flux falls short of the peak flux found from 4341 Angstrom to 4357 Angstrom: -1.7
